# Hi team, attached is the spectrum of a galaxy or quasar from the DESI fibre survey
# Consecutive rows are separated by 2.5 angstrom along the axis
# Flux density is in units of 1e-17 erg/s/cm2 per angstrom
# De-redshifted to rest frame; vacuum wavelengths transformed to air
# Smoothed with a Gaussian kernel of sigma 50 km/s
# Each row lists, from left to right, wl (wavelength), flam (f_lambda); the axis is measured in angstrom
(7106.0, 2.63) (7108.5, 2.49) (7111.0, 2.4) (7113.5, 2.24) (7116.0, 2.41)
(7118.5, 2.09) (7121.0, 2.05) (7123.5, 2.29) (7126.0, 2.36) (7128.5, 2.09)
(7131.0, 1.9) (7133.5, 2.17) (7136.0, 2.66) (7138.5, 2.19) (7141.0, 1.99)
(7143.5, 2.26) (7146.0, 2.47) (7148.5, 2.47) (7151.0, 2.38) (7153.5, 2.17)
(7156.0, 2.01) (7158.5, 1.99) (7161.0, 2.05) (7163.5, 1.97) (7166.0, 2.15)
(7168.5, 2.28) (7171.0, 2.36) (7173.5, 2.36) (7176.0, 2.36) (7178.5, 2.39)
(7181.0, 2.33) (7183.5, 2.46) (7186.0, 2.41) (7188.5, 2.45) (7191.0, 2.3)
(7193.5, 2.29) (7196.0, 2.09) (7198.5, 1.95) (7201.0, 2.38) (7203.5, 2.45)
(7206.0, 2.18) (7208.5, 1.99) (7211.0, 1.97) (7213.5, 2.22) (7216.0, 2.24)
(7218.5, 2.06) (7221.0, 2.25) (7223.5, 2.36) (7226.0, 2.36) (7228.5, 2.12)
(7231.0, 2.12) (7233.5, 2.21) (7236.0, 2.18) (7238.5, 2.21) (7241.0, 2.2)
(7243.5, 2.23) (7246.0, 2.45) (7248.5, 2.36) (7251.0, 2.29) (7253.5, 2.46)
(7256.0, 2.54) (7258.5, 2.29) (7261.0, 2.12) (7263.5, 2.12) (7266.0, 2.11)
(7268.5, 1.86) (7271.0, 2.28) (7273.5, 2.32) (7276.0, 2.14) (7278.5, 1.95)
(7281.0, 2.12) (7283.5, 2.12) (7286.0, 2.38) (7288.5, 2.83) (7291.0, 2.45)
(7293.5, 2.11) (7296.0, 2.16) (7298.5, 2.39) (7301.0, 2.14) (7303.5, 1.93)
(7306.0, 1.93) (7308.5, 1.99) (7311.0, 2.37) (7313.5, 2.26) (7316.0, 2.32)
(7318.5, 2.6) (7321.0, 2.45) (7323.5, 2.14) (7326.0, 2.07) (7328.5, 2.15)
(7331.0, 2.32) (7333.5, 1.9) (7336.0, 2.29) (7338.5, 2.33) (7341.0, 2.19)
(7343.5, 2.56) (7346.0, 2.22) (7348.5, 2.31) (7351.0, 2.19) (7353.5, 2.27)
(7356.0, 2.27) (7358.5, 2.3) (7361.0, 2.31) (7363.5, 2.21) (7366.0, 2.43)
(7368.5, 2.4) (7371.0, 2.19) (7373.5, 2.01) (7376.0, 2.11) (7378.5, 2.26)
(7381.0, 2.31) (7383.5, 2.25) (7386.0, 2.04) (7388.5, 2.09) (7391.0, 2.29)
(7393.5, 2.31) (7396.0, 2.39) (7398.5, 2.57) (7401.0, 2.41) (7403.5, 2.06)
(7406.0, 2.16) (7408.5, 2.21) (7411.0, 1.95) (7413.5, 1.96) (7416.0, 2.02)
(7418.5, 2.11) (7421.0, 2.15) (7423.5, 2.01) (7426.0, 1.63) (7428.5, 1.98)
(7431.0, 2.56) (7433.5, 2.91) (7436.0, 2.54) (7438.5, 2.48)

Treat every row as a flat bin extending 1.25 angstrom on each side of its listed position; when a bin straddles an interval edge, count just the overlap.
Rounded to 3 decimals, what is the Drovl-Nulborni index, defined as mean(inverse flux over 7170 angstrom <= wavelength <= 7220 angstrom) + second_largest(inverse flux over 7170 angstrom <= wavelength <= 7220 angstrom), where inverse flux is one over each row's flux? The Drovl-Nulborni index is 0.952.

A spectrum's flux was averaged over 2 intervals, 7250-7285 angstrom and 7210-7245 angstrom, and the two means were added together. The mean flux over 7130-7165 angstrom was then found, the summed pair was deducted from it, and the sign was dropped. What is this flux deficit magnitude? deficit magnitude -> 2.20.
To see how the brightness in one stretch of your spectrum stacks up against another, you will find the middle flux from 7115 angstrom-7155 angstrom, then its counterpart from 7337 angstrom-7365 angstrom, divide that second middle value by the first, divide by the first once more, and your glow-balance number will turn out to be 0.46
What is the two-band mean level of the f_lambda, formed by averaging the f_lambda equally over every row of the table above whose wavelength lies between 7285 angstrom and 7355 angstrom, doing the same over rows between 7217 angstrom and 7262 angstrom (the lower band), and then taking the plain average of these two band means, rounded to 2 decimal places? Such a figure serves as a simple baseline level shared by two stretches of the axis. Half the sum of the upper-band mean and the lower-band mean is 2.26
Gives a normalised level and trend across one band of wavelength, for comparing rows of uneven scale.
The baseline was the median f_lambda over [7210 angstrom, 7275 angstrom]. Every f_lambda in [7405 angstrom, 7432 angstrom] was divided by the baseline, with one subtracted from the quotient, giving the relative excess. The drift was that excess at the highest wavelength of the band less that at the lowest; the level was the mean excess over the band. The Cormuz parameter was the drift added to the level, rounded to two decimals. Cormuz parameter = 0.11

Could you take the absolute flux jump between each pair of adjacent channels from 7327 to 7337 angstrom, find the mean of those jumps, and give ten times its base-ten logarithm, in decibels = -4.9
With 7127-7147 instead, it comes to -5.2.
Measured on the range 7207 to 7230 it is -9.0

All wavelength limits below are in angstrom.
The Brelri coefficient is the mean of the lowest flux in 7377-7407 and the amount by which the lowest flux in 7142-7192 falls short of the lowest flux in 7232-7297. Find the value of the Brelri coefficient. 0.965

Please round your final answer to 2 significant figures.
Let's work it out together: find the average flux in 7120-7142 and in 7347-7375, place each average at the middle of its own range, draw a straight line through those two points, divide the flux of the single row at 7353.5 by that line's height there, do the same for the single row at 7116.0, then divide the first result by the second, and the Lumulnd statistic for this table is 0.91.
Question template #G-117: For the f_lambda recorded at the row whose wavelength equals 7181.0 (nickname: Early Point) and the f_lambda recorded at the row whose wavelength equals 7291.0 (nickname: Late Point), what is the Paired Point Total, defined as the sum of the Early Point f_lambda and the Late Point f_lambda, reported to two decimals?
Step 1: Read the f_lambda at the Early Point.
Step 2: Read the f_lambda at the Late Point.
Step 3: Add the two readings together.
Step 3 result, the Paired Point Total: 4.78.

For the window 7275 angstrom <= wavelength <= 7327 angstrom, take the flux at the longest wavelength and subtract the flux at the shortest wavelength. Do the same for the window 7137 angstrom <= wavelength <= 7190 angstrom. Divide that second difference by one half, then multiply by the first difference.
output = -0.036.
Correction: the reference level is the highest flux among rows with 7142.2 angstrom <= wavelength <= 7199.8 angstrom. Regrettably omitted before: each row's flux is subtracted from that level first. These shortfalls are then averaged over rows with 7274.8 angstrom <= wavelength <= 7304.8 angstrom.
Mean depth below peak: 0.24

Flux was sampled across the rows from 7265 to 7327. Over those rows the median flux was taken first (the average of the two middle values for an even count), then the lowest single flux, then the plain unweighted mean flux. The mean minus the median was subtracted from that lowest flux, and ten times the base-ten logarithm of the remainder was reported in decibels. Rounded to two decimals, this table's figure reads 2.51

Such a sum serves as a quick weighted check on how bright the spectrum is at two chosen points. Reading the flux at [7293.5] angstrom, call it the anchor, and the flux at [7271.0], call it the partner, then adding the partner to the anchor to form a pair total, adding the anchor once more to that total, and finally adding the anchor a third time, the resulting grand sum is 8.6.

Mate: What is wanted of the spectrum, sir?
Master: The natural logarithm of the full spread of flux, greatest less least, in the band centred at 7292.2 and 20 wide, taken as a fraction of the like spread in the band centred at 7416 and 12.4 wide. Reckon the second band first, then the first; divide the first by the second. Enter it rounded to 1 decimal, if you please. 1.3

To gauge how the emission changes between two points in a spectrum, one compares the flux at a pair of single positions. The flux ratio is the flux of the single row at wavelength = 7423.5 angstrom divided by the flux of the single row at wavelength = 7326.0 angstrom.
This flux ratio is 0.97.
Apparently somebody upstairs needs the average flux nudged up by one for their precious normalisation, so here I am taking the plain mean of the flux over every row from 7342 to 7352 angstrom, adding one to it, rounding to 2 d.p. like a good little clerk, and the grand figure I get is 3.32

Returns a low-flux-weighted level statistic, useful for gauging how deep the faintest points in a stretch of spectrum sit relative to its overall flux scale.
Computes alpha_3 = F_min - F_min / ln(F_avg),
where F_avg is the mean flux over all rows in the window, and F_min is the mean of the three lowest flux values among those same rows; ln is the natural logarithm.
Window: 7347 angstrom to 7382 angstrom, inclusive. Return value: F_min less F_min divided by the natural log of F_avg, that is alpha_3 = -0.48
